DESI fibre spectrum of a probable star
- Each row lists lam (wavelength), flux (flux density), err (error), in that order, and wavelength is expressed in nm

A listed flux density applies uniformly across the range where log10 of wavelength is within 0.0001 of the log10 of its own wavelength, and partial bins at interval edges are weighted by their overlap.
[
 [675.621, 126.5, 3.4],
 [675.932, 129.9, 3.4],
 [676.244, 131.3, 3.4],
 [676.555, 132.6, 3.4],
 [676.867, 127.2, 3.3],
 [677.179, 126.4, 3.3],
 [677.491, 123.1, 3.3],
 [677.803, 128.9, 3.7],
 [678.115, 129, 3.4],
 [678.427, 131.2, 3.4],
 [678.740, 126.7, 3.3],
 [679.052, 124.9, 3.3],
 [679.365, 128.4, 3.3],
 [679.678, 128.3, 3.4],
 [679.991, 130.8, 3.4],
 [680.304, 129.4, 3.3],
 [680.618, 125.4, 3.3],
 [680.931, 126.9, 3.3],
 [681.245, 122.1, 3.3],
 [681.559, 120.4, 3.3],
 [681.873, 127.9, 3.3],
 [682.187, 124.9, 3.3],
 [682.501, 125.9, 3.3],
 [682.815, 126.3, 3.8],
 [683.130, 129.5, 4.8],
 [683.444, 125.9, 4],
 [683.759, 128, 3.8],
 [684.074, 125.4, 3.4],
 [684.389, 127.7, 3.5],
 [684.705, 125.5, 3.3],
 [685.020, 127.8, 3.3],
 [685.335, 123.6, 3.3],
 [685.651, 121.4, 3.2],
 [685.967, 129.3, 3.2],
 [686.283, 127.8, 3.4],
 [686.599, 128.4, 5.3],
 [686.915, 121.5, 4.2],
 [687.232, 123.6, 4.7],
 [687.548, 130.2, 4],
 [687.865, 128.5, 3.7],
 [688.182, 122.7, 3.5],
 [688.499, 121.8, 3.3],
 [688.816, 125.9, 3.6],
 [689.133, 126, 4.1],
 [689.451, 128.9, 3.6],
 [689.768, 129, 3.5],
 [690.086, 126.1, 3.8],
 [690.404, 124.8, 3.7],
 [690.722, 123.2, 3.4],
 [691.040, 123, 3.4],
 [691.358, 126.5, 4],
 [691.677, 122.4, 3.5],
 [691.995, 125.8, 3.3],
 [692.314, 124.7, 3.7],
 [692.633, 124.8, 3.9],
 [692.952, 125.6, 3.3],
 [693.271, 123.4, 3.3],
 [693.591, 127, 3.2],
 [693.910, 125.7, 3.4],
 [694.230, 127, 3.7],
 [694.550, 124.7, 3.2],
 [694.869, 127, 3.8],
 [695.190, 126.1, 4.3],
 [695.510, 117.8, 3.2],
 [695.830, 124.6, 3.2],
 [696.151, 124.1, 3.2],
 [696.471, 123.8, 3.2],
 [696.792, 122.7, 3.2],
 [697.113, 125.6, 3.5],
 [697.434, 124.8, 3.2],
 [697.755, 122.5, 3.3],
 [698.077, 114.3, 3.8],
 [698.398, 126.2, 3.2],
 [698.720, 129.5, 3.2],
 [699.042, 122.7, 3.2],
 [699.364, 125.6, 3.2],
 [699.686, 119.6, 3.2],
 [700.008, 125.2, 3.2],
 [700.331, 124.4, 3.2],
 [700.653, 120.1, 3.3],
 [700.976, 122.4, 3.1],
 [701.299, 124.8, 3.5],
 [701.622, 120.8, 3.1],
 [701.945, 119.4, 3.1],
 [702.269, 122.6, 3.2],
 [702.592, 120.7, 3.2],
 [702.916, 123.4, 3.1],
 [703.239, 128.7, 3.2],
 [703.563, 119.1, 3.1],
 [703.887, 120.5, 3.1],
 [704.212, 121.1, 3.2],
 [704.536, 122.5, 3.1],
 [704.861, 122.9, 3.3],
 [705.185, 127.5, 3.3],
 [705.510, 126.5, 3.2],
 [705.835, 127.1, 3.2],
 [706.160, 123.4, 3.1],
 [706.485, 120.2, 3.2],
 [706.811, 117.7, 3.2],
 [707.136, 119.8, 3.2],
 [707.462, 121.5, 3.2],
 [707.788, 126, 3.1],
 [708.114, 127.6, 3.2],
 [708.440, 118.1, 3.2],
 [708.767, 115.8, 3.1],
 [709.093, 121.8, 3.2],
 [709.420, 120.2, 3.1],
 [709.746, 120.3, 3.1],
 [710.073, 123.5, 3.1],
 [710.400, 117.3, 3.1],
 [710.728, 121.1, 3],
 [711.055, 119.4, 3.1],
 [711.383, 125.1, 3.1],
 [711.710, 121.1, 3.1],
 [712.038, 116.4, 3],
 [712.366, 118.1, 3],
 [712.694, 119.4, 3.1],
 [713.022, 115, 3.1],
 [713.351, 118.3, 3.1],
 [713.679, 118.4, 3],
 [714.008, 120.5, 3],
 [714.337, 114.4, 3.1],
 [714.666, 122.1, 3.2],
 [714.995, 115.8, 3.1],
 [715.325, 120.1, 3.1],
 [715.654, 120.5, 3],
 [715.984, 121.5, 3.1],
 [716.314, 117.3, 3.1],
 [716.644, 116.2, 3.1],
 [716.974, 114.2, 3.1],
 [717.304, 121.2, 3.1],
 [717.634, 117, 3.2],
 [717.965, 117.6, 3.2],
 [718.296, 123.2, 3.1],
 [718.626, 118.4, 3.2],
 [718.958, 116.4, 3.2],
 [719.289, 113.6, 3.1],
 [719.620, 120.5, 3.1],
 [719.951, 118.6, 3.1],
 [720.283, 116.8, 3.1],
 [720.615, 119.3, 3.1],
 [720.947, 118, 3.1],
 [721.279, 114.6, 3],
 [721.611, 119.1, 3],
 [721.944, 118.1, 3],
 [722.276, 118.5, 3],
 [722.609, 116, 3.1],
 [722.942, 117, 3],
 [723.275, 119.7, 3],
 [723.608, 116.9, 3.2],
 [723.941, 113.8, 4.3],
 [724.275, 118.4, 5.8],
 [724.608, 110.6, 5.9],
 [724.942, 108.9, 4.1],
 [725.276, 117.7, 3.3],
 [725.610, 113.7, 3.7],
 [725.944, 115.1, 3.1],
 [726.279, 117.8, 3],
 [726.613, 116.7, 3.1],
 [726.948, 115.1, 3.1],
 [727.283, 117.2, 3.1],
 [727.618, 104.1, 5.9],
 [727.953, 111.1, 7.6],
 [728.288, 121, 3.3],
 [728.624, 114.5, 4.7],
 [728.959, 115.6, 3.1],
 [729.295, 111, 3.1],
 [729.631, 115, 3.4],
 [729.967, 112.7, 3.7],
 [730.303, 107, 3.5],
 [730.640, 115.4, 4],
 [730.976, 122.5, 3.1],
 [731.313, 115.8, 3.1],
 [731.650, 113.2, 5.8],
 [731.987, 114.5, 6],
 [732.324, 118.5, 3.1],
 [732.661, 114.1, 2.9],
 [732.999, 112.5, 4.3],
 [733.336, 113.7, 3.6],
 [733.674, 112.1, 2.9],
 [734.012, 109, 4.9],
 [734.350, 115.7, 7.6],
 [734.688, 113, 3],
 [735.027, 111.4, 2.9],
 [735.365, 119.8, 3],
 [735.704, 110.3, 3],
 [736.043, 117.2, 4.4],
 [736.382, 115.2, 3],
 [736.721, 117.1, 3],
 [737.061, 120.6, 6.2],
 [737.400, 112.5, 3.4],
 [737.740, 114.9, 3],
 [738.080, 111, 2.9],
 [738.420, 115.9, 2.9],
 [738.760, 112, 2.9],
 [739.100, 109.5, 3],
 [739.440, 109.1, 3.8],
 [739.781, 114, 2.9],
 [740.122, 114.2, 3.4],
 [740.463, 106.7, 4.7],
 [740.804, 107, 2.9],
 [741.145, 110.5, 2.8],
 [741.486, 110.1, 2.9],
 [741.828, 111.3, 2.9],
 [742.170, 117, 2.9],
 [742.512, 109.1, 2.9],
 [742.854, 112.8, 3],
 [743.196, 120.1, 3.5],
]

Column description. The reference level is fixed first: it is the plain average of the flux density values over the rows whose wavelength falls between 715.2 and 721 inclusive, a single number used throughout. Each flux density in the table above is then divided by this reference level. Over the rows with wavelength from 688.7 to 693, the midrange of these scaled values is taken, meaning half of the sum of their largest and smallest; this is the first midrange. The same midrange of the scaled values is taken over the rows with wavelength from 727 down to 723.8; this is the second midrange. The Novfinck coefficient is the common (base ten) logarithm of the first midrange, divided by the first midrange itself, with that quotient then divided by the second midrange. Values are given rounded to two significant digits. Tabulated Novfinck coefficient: 0.026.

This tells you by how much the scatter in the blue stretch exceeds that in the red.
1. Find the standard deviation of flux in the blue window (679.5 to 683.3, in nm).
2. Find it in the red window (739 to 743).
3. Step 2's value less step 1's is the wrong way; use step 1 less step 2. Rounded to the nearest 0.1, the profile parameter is 0.0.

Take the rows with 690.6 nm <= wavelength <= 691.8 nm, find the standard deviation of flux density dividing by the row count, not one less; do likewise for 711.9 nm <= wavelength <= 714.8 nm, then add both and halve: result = 2.0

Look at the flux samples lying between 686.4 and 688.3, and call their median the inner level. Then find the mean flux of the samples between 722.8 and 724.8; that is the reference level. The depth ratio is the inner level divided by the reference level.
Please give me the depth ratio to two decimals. 1.09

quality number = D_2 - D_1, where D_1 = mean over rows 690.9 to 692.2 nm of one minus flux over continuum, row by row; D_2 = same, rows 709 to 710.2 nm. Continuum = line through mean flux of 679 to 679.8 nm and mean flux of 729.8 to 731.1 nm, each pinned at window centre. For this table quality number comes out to -0.01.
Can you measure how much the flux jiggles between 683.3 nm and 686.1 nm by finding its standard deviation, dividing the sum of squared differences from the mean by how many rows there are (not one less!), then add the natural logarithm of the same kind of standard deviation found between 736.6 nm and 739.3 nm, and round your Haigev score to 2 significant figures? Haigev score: 3.5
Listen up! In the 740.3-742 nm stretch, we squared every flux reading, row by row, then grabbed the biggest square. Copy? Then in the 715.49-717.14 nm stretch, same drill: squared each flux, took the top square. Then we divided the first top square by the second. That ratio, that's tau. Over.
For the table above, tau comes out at 0.84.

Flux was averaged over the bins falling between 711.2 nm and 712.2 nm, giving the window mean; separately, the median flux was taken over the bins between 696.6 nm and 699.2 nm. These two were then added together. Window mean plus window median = 245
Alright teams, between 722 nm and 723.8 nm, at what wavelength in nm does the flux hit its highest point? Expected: 723.275 nm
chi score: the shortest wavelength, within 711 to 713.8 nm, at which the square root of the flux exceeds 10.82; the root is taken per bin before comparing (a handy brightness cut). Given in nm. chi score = 711.055 nm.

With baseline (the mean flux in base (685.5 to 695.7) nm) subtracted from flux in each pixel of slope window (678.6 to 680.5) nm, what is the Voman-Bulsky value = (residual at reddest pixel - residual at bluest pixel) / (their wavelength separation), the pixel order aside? 1.7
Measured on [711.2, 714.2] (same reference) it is -1.8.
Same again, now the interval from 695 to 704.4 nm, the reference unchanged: -0.6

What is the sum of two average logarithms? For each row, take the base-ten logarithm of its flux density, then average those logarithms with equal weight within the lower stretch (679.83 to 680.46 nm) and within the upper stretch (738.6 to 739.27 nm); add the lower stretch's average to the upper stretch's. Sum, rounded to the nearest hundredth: 4.16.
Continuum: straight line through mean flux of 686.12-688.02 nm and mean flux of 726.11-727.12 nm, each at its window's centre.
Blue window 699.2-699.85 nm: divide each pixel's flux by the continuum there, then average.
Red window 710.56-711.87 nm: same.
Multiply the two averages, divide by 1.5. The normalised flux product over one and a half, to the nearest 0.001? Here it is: 0.669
